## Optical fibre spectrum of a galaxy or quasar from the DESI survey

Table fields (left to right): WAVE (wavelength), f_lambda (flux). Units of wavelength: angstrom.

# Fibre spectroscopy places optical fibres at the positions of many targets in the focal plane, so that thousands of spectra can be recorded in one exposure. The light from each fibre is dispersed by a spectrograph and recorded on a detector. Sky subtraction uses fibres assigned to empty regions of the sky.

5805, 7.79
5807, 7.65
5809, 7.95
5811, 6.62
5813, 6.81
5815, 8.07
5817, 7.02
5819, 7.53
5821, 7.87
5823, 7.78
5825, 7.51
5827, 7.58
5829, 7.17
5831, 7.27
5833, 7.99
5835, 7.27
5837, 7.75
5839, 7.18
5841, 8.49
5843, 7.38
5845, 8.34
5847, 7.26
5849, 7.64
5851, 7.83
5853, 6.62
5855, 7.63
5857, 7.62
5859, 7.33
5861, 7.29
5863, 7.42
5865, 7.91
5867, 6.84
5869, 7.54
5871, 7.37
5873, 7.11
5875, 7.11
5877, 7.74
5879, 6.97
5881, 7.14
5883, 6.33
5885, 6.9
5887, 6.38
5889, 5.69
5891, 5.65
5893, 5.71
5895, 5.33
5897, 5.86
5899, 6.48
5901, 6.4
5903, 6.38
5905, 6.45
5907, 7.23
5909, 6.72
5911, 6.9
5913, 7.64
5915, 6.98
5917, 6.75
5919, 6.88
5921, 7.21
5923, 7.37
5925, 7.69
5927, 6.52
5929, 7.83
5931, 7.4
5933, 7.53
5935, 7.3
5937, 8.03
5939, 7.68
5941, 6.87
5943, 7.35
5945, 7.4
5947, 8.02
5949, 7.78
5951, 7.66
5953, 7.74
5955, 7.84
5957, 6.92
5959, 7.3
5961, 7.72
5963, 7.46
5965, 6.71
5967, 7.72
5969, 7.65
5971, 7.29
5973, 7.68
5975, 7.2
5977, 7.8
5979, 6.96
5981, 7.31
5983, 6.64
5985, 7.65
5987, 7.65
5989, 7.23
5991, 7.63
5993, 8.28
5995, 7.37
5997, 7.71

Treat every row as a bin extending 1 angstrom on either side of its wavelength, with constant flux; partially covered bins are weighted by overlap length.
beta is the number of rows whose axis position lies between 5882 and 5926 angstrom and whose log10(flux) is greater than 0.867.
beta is 3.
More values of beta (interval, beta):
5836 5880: 13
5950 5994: 13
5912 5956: 14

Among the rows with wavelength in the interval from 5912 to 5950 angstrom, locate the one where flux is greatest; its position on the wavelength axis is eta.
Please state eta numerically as 5937 angstrom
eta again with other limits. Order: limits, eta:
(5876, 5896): 5877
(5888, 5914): 5913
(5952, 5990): 5955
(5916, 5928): 5925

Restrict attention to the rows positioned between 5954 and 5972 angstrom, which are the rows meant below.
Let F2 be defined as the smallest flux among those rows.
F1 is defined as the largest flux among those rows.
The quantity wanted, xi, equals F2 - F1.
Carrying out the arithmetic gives -1.13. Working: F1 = 7.84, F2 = 6.71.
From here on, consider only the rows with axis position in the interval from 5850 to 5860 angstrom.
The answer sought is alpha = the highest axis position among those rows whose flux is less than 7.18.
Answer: 5853 angstrom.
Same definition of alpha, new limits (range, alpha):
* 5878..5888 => 5887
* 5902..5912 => 5911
